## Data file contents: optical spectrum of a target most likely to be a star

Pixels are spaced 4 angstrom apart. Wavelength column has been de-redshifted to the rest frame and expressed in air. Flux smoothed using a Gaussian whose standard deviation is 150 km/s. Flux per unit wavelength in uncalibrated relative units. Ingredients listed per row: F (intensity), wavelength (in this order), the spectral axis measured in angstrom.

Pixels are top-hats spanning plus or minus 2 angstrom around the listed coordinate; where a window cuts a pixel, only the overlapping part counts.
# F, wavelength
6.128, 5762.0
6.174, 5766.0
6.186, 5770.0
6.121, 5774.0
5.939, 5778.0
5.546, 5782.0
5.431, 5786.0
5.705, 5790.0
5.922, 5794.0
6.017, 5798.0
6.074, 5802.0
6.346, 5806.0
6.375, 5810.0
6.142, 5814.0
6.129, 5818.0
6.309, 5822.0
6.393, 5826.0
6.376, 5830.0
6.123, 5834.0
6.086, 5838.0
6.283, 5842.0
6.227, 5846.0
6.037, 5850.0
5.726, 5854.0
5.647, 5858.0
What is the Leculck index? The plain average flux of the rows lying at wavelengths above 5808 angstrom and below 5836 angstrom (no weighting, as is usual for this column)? 6.26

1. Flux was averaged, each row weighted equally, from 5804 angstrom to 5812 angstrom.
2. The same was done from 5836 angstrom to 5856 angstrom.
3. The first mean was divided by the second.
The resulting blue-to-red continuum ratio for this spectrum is 1.05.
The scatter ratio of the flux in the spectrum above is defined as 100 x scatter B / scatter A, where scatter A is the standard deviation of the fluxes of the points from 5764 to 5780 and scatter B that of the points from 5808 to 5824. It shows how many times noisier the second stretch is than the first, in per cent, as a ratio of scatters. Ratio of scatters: 107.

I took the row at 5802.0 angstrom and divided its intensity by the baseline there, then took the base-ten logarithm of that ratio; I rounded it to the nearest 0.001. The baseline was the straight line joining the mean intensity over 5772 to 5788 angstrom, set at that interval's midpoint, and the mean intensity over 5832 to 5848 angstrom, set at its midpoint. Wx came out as 0.012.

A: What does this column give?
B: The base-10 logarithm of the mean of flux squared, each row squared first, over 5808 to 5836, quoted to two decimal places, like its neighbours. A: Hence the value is 1.59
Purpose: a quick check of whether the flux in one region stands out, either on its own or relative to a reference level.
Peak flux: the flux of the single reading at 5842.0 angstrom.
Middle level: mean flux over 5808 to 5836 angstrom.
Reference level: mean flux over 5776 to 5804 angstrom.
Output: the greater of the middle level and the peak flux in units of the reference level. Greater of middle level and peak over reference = 6.26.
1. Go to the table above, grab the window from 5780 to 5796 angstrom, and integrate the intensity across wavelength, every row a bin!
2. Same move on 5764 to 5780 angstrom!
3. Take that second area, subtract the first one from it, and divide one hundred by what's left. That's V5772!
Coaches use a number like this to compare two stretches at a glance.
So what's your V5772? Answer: 14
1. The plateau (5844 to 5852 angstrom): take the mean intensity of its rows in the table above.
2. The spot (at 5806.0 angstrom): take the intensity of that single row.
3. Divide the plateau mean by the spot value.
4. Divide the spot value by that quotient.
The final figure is 6.6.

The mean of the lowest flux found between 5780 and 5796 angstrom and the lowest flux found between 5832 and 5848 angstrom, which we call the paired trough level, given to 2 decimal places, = 5.76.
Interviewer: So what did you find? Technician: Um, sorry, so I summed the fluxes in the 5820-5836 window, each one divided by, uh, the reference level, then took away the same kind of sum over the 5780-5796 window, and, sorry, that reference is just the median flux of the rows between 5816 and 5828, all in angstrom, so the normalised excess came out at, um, 0.41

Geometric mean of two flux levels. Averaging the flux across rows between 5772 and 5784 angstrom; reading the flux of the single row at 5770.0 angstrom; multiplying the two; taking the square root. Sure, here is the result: 6.03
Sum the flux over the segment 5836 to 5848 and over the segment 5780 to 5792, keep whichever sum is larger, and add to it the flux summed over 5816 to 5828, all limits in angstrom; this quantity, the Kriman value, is 37.4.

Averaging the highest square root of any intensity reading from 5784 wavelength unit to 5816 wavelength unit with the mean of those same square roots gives 2.49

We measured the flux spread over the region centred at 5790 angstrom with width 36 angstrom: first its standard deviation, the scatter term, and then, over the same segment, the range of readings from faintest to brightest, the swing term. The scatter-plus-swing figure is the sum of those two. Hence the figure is 1.2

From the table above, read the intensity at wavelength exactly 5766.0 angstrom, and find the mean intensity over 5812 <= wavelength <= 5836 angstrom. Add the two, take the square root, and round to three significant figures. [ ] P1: 3.52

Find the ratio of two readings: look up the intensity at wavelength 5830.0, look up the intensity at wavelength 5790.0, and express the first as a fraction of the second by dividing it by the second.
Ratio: 1.12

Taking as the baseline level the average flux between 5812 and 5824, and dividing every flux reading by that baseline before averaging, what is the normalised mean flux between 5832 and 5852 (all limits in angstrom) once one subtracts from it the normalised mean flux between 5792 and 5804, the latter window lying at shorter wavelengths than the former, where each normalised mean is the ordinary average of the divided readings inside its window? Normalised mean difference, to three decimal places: 0.024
